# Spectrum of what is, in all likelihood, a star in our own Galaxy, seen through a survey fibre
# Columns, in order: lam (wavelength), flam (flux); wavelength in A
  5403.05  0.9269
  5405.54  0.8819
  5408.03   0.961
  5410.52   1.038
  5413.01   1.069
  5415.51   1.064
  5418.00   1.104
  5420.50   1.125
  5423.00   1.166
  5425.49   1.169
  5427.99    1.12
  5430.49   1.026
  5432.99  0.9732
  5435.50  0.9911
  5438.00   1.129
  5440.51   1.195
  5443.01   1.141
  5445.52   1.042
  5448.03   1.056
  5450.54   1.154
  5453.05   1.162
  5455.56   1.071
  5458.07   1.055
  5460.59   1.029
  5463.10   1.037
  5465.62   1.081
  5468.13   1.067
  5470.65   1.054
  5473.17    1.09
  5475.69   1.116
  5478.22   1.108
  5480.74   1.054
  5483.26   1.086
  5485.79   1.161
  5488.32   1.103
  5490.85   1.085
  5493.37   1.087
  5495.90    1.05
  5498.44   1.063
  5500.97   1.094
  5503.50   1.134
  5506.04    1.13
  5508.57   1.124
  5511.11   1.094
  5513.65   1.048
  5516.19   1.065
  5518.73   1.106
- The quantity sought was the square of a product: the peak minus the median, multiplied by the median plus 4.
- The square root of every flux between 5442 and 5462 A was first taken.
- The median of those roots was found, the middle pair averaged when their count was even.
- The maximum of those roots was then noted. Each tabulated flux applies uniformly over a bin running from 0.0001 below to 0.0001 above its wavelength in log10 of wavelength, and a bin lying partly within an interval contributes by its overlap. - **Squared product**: 0.06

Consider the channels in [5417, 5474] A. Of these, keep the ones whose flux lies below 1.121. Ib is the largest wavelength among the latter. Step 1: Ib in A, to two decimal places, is 5473.17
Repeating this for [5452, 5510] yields 5500.97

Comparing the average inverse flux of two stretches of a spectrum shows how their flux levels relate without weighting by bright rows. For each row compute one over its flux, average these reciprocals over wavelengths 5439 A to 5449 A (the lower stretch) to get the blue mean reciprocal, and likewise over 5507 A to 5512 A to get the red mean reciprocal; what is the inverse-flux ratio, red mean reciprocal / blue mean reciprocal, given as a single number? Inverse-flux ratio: 1.00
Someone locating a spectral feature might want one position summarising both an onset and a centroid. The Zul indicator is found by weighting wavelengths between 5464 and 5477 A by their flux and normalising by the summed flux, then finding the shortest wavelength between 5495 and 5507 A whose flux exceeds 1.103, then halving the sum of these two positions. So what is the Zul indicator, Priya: 5487.1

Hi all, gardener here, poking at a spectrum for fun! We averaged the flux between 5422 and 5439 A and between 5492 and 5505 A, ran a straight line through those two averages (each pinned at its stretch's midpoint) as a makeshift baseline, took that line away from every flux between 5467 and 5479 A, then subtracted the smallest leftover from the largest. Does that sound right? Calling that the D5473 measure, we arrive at 0.06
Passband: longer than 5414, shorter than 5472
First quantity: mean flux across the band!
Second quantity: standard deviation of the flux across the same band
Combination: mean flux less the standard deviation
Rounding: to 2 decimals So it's 1.03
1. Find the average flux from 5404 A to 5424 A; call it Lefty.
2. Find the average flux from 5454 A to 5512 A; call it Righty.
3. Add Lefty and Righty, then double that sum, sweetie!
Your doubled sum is 4.27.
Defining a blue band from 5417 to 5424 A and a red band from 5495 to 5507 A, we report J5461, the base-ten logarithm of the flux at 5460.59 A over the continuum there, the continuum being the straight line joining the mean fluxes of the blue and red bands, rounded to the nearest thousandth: -0.034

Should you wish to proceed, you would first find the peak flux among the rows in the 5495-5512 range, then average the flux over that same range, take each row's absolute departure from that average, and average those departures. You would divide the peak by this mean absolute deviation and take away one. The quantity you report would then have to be 42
